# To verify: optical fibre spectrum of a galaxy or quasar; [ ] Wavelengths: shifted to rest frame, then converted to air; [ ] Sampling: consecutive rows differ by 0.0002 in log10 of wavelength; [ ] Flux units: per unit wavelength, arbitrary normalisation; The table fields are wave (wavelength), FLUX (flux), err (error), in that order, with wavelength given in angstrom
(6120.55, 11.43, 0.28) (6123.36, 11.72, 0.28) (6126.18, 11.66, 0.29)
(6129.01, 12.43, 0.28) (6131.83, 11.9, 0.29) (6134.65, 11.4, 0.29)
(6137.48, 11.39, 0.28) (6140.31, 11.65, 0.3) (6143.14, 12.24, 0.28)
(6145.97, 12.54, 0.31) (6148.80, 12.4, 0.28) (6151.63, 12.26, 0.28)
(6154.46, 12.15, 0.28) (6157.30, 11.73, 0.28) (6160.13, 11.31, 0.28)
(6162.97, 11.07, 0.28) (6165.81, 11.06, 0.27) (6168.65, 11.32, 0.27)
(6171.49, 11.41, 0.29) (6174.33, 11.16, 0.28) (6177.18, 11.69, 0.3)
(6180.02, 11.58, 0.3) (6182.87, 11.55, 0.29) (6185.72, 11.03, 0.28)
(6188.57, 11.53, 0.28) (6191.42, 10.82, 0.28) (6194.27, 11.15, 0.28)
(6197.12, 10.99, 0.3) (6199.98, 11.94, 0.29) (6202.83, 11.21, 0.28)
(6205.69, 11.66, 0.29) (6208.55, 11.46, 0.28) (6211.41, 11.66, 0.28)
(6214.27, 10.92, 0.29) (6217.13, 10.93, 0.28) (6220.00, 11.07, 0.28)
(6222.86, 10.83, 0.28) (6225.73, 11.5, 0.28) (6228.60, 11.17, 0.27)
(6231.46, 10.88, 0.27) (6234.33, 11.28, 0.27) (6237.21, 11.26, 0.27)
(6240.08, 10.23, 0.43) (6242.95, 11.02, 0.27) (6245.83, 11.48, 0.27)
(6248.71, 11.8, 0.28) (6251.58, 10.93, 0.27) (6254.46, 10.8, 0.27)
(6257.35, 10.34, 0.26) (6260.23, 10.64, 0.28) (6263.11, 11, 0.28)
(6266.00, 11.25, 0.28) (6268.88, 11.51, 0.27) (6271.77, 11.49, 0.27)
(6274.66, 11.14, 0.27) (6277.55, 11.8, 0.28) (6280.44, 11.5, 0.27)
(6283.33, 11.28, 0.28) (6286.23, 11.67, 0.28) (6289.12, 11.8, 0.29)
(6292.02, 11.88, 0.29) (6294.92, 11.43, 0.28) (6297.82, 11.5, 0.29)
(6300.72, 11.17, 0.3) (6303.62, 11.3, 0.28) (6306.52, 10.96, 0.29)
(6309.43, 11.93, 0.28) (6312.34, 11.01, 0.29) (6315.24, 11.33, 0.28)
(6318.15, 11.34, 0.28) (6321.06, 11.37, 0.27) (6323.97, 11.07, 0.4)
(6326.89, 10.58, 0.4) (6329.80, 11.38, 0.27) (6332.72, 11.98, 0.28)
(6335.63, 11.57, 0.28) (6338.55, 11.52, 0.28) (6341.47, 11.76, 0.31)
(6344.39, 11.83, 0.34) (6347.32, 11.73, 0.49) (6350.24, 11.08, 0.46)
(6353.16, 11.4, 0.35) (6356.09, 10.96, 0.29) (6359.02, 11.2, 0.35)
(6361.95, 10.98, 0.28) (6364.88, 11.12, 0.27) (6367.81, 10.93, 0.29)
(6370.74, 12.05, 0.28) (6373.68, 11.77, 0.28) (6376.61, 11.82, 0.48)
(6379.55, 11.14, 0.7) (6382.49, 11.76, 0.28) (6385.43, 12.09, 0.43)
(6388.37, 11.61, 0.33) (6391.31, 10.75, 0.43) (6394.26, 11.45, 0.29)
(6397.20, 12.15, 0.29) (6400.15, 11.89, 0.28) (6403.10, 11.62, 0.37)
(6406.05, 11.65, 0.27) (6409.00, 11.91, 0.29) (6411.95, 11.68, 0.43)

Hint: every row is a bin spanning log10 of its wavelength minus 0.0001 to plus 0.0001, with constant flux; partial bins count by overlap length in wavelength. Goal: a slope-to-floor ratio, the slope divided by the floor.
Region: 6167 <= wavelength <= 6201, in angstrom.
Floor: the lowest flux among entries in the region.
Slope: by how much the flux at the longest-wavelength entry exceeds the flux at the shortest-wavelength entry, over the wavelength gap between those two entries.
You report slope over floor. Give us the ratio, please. 0.0018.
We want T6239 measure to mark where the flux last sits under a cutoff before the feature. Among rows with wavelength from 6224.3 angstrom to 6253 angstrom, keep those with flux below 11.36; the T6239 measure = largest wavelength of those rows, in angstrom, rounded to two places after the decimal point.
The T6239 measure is 6251.58 angstrom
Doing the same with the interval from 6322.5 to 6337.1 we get 6326.89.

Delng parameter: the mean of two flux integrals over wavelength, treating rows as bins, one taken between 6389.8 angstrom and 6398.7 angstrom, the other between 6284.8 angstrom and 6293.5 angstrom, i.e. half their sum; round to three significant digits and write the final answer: 102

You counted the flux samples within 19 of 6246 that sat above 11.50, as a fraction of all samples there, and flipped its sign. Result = -0.08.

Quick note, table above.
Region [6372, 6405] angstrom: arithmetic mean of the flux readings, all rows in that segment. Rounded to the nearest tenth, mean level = 11.6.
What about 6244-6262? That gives 11.0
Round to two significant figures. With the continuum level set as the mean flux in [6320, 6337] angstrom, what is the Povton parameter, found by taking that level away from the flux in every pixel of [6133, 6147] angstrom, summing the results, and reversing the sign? -2.6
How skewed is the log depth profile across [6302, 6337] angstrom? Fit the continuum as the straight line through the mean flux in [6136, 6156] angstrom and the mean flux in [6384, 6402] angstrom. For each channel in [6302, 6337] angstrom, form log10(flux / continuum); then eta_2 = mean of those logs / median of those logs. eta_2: 1.04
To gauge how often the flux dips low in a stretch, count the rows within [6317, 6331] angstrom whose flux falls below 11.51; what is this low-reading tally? 5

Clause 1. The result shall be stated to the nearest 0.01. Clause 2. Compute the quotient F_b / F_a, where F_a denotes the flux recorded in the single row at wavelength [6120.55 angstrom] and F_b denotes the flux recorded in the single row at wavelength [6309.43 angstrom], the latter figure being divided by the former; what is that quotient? 1.04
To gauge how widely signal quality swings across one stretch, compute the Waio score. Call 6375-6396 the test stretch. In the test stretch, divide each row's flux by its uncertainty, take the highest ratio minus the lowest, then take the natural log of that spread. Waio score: 3.3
